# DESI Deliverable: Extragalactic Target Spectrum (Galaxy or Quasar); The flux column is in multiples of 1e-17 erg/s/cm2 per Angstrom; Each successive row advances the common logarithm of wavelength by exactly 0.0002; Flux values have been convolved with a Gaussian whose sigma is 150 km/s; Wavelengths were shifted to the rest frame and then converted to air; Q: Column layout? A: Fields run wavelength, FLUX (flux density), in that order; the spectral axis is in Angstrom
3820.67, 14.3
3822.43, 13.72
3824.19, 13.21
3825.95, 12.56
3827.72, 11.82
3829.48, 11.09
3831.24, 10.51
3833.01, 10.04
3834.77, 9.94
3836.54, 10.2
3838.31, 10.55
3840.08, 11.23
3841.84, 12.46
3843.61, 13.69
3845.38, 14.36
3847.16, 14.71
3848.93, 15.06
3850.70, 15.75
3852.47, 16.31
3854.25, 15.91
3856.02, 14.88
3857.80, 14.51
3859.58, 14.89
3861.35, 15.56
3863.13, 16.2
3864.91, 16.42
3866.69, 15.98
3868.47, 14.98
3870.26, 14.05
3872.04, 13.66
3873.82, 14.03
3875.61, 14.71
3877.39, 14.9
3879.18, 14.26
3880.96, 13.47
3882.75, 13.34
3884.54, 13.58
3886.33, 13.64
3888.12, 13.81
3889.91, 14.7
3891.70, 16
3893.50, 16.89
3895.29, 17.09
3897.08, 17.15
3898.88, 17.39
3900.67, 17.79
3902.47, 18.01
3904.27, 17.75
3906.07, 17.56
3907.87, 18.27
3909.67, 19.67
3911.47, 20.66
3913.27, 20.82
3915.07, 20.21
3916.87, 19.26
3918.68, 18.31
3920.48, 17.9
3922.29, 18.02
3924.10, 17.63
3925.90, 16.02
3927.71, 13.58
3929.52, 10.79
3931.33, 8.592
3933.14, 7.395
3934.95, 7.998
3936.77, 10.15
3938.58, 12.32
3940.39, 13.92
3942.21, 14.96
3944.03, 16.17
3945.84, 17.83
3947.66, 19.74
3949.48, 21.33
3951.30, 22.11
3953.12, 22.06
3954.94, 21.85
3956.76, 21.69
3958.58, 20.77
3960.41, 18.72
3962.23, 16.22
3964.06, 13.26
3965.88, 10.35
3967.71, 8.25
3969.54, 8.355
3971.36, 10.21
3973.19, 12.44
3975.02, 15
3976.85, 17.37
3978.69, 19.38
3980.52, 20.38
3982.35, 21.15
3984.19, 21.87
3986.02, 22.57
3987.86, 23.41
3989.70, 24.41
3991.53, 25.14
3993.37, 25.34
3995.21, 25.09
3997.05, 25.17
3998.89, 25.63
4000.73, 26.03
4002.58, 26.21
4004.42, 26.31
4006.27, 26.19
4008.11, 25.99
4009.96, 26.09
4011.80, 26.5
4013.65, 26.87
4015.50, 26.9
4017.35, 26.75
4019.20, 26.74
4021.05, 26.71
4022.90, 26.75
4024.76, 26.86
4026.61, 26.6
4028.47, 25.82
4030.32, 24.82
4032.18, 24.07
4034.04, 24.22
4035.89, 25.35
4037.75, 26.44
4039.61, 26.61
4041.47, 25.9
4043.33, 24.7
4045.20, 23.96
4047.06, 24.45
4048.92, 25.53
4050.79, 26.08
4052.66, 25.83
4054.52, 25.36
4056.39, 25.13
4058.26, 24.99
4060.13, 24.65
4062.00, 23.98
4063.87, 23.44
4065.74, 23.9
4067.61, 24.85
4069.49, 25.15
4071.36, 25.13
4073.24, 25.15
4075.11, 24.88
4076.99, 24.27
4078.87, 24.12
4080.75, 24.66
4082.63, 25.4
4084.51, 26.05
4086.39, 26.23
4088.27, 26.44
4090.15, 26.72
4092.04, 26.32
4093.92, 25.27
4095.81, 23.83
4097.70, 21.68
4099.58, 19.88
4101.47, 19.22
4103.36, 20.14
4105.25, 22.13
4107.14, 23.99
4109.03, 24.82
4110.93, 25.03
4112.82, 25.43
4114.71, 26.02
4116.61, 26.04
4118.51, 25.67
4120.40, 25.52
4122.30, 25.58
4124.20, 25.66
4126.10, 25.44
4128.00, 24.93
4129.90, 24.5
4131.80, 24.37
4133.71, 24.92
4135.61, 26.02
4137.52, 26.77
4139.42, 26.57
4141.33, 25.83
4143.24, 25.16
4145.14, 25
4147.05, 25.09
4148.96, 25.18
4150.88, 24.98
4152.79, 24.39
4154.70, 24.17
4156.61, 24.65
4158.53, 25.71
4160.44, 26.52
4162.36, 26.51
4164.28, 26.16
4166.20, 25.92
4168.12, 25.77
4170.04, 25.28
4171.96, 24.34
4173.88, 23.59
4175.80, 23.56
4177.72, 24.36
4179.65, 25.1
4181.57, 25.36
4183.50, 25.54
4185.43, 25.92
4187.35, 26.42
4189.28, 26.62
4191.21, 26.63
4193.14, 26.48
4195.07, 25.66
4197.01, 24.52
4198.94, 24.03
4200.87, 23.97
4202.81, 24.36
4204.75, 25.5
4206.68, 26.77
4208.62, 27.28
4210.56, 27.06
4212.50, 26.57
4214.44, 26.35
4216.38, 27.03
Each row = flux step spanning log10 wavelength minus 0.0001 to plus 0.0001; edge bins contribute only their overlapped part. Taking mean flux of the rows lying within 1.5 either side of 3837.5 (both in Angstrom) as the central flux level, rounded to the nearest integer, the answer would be 10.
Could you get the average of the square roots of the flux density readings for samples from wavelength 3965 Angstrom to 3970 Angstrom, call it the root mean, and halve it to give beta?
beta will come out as 1.5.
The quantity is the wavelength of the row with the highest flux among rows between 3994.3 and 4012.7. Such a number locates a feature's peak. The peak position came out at 4011.80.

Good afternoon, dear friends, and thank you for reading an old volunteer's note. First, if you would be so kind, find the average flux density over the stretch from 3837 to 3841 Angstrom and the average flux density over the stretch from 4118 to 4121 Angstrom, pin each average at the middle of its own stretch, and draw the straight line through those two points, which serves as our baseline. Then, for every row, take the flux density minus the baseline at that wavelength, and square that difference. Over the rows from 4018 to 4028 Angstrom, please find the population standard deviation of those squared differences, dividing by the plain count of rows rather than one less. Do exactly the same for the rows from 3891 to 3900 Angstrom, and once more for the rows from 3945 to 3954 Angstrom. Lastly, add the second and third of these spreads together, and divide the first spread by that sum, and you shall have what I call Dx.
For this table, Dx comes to 0.17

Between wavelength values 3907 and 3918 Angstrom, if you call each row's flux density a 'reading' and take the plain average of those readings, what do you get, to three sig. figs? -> 19.8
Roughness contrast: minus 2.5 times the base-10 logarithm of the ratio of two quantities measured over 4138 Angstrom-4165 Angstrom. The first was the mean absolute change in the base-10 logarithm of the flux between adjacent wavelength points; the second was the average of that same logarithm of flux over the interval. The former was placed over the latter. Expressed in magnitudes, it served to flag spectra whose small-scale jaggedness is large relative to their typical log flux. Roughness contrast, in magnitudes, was 5.7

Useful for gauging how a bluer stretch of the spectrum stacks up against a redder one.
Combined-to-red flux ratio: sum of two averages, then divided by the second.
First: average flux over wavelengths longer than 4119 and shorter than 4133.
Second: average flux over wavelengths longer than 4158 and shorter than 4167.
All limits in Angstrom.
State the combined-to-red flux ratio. 1.96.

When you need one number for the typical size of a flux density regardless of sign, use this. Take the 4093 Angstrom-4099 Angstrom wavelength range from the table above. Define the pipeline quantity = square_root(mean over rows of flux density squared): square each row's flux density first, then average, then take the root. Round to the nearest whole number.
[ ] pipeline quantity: 24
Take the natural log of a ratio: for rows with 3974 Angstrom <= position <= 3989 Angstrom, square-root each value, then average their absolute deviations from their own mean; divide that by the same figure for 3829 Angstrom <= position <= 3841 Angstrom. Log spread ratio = 1.4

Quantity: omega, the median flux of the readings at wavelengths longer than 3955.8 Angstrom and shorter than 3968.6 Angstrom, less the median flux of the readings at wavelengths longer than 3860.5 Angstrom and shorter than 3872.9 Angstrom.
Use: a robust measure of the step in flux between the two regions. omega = 1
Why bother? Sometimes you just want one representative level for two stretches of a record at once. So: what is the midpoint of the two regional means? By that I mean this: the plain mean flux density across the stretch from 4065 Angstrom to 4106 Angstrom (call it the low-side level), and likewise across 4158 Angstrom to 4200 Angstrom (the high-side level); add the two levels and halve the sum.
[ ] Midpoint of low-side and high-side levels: 24.8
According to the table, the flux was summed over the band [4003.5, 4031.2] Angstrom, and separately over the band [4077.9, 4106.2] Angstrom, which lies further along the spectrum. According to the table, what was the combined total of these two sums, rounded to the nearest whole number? 754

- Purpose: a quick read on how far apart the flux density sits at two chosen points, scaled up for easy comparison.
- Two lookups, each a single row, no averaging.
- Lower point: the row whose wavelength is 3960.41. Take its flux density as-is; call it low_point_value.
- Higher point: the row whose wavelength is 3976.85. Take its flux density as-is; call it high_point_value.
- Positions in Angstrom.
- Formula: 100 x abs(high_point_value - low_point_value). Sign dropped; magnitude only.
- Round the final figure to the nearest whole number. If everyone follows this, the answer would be 135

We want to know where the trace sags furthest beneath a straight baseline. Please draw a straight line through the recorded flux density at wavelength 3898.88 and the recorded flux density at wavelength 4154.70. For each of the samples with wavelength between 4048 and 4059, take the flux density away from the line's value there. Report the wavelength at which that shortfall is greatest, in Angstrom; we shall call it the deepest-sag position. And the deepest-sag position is 4058.26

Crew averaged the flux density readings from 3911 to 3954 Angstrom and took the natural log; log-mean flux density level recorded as 2.78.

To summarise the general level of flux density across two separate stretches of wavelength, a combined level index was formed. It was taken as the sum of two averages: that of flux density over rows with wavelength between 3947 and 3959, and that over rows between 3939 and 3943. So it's 36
